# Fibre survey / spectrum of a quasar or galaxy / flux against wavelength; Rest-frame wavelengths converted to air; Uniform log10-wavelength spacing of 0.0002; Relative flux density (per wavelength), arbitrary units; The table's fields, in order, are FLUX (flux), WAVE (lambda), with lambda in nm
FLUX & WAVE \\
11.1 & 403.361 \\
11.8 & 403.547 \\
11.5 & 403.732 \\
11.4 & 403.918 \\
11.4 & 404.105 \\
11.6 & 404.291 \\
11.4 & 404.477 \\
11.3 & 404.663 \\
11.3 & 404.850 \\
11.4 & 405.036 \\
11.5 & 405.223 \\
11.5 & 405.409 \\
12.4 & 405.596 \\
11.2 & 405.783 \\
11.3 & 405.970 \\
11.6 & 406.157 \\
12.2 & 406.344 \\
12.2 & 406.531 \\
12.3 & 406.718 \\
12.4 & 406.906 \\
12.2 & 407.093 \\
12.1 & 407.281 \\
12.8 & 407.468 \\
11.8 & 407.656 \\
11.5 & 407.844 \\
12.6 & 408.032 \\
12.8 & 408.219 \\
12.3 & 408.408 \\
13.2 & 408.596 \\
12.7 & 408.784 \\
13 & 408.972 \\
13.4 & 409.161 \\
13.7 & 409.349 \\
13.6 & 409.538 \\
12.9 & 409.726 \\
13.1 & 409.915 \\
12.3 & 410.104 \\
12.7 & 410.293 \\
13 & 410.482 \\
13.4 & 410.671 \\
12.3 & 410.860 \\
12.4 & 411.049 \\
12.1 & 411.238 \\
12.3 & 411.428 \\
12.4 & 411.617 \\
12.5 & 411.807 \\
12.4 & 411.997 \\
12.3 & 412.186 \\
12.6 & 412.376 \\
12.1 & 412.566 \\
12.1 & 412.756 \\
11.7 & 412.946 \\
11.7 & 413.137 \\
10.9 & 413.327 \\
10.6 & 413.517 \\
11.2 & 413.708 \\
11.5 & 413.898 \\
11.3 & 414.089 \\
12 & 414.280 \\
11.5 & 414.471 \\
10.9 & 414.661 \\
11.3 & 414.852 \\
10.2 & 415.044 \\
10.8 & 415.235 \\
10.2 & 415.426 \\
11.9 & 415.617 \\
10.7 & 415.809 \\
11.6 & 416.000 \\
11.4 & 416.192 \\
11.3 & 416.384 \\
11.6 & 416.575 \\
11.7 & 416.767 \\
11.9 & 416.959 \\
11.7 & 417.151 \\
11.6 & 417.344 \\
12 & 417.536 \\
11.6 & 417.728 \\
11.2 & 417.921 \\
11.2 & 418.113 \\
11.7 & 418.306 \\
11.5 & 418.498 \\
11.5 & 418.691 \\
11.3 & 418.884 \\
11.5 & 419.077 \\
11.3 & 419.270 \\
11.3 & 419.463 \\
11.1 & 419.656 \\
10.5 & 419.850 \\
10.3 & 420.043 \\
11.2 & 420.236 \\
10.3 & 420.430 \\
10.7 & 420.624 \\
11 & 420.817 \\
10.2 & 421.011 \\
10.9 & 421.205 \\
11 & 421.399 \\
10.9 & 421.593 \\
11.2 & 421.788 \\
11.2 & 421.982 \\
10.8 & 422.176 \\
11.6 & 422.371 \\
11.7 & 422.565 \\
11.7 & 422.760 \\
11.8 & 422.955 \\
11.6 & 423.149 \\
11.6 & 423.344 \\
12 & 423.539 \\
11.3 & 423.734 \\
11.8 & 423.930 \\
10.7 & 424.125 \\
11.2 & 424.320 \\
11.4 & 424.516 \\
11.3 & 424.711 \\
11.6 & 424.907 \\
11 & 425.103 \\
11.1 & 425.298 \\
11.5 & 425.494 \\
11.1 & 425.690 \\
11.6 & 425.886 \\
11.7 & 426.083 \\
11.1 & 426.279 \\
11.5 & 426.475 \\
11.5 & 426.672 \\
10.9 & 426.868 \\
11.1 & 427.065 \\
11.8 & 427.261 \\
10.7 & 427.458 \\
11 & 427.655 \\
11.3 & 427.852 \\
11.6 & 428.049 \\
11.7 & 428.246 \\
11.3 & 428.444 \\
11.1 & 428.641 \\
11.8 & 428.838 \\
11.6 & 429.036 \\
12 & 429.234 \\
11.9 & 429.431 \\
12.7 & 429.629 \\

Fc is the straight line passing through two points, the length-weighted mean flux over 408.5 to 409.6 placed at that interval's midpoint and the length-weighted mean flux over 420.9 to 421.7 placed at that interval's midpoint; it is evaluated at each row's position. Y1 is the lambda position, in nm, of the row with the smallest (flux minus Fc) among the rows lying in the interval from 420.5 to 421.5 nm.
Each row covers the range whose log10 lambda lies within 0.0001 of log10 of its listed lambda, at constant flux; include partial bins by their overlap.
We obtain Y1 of 421.011 nm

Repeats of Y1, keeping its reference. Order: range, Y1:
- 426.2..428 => 427.458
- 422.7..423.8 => 423.734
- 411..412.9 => 411.238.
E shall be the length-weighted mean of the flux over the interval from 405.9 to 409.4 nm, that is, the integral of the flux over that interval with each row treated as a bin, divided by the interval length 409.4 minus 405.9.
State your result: 12.4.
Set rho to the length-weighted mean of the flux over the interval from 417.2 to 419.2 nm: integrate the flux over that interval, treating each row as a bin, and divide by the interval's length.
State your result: 11.5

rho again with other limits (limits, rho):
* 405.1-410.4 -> 12.4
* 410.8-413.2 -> 12.2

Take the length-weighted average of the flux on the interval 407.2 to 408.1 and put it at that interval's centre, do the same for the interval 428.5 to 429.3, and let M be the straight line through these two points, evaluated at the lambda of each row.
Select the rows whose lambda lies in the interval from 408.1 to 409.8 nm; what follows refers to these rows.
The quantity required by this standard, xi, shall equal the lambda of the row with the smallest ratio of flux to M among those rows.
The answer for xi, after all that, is 408.408 nm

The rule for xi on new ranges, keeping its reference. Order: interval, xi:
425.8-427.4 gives 426.868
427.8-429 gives 428.641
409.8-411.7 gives 411.238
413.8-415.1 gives 415.044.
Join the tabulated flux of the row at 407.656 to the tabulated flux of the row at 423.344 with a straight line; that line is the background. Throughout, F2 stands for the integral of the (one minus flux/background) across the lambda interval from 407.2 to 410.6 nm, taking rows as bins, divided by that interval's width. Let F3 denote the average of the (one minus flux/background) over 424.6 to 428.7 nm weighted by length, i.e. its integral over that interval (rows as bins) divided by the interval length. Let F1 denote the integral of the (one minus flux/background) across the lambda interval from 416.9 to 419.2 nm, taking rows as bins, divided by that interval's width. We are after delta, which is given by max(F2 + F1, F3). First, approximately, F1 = 0.010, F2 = -0.083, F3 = 0.021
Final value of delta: 0.021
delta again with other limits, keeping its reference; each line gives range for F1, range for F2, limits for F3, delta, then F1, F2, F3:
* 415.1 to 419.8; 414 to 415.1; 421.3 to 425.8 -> 0.066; 0.025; 0.041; 0.021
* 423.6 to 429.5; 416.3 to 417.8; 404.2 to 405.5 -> 0.034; 0.016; 0.000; 0.034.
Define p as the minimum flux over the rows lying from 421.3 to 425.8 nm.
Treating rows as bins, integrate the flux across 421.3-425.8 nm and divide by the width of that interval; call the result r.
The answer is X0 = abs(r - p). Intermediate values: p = 10.7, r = 11.4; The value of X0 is 0.7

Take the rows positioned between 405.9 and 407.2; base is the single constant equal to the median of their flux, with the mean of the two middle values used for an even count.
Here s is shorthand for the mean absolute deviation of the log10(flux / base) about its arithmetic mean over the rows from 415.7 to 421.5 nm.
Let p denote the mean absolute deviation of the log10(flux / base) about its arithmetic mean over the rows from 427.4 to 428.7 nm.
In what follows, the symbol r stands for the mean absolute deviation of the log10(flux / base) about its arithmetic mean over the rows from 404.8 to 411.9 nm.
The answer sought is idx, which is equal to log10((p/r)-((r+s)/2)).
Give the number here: -0.26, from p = 0.010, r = 0.0181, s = 0.0147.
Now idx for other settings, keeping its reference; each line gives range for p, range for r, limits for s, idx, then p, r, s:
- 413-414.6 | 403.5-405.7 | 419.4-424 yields 0.25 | 0.013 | 0.0072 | 0.0163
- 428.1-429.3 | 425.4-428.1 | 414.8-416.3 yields -0.06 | 0.010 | 0.0110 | 0.0212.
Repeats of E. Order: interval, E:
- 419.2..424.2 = 11.1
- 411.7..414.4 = 11.8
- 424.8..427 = 11.3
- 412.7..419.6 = 11.4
